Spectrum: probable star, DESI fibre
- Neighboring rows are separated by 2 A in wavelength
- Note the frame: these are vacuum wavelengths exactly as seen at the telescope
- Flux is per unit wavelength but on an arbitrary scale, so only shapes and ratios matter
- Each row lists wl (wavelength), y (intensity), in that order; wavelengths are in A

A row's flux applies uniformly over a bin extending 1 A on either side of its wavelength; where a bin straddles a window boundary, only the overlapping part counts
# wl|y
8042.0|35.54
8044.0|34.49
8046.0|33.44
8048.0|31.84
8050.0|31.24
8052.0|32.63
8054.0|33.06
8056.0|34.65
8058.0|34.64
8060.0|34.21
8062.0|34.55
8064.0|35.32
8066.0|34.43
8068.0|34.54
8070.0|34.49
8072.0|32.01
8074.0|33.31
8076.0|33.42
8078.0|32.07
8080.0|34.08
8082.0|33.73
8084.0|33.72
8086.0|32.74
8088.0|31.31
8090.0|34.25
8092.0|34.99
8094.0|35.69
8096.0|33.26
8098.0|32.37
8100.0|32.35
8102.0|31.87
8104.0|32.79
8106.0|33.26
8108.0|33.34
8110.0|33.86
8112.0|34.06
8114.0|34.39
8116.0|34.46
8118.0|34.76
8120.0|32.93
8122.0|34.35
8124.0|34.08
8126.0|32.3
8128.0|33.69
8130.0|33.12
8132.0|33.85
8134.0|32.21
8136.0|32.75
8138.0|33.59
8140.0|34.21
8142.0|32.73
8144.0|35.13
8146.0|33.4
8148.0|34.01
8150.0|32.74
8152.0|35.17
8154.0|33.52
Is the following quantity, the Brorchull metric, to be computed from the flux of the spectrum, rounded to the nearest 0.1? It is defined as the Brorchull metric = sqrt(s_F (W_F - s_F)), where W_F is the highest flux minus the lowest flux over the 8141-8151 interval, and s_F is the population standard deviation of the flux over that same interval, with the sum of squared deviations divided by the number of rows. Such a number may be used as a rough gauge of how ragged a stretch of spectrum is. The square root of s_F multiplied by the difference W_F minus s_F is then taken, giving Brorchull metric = 1.2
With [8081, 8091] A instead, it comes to 1.4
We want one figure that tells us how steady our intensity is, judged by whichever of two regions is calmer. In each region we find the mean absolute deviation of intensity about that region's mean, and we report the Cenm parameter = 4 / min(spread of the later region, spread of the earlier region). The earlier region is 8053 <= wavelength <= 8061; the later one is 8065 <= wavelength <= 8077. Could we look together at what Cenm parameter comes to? 7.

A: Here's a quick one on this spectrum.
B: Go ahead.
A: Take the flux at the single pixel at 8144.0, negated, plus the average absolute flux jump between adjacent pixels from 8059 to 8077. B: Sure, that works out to -34.4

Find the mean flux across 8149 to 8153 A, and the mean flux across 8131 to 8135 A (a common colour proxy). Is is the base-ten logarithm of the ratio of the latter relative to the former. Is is -0.01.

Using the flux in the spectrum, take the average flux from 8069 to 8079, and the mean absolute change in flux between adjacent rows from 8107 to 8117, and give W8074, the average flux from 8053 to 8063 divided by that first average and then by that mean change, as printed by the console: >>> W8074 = 3.7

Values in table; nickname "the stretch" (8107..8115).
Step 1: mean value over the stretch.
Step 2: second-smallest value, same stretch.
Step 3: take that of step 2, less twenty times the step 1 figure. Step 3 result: -644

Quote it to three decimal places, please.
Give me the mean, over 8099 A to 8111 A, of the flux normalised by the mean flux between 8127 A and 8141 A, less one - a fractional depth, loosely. -0.013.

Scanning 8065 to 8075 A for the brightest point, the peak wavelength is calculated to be 8068.0 A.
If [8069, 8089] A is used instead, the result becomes 8070.0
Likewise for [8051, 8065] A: 8064.0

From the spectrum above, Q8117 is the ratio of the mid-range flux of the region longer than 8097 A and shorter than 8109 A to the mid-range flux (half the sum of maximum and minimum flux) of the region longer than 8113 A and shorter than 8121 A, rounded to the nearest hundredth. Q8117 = 0.96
